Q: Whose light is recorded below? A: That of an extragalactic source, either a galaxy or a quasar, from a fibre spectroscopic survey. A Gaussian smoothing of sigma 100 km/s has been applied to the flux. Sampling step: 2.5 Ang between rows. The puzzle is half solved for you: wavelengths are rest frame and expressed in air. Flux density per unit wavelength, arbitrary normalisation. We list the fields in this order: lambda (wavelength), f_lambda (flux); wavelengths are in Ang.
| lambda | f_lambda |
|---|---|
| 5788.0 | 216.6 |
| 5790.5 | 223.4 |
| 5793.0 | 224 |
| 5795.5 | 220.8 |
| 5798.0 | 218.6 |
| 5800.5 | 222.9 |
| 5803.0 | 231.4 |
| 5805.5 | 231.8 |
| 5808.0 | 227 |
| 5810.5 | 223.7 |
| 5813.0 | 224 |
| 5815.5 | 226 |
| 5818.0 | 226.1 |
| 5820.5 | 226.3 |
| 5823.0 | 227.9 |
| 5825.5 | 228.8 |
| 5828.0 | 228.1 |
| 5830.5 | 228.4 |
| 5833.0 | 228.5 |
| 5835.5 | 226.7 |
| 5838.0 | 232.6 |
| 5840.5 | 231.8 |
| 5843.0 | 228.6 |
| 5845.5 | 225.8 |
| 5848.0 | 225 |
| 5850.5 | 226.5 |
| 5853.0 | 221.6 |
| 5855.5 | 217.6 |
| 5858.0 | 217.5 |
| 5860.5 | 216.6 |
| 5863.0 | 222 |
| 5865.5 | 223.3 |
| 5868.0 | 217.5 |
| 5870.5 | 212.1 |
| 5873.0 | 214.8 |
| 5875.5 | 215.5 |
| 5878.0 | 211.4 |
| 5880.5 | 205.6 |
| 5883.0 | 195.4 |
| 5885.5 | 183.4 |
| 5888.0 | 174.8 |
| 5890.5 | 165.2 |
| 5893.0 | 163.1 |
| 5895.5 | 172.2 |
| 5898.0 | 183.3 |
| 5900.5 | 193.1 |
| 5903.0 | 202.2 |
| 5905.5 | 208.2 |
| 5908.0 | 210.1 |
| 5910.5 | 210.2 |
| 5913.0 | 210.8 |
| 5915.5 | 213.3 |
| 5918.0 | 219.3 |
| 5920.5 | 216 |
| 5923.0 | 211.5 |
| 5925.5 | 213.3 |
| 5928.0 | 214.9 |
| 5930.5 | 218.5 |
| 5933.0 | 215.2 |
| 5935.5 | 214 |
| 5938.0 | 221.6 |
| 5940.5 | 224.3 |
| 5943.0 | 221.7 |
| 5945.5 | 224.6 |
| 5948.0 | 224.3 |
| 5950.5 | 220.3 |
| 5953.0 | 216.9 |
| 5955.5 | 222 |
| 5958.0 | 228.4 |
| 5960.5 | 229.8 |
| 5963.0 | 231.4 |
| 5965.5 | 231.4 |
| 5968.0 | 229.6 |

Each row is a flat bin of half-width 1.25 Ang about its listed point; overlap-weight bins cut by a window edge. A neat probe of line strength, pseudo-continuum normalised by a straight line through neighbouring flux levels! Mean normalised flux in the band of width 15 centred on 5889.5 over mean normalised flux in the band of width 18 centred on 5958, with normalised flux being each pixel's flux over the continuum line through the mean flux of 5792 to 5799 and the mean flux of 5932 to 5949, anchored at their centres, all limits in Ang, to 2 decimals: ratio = 0.78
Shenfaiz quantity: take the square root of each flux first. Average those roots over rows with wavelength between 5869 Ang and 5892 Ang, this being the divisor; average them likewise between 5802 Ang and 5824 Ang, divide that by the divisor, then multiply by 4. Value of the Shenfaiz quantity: 4.29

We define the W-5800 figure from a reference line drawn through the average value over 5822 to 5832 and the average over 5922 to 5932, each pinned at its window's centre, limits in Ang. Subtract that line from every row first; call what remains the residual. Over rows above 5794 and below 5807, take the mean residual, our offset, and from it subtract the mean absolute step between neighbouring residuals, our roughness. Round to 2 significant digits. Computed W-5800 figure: -11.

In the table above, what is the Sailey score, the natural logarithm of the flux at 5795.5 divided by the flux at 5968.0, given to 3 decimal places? -0.039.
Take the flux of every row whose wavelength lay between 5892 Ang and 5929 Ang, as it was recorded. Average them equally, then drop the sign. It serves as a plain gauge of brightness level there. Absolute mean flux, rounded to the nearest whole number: 203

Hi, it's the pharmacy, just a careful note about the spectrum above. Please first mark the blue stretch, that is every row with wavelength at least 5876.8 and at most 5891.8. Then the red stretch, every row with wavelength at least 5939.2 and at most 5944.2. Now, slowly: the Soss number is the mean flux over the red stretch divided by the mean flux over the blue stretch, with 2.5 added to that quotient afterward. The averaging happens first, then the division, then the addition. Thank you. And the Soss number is 3.68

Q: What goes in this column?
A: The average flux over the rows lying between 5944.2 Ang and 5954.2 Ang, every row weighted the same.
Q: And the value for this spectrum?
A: 222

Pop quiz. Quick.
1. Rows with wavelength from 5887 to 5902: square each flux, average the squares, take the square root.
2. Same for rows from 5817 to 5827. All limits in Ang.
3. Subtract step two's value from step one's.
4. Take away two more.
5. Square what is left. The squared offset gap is 2883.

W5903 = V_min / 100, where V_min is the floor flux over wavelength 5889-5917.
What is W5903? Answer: 1.63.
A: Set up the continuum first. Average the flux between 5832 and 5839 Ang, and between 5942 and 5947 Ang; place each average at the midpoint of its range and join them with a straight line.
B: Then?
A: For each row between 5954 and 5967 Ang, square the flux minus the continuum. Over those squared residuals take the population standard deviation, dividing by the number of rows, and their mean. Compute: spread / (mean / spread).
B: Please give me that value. 20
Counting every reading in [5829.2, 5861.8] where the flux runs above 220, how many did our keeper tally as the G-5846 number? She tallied 10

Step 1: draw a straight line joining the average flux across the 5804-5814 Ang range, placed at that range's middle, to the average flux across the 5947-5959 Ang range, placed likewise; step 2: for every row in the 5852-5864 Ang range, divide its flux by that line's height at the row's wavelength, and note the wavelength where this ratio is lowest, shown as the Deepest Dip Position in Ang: 5860.5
